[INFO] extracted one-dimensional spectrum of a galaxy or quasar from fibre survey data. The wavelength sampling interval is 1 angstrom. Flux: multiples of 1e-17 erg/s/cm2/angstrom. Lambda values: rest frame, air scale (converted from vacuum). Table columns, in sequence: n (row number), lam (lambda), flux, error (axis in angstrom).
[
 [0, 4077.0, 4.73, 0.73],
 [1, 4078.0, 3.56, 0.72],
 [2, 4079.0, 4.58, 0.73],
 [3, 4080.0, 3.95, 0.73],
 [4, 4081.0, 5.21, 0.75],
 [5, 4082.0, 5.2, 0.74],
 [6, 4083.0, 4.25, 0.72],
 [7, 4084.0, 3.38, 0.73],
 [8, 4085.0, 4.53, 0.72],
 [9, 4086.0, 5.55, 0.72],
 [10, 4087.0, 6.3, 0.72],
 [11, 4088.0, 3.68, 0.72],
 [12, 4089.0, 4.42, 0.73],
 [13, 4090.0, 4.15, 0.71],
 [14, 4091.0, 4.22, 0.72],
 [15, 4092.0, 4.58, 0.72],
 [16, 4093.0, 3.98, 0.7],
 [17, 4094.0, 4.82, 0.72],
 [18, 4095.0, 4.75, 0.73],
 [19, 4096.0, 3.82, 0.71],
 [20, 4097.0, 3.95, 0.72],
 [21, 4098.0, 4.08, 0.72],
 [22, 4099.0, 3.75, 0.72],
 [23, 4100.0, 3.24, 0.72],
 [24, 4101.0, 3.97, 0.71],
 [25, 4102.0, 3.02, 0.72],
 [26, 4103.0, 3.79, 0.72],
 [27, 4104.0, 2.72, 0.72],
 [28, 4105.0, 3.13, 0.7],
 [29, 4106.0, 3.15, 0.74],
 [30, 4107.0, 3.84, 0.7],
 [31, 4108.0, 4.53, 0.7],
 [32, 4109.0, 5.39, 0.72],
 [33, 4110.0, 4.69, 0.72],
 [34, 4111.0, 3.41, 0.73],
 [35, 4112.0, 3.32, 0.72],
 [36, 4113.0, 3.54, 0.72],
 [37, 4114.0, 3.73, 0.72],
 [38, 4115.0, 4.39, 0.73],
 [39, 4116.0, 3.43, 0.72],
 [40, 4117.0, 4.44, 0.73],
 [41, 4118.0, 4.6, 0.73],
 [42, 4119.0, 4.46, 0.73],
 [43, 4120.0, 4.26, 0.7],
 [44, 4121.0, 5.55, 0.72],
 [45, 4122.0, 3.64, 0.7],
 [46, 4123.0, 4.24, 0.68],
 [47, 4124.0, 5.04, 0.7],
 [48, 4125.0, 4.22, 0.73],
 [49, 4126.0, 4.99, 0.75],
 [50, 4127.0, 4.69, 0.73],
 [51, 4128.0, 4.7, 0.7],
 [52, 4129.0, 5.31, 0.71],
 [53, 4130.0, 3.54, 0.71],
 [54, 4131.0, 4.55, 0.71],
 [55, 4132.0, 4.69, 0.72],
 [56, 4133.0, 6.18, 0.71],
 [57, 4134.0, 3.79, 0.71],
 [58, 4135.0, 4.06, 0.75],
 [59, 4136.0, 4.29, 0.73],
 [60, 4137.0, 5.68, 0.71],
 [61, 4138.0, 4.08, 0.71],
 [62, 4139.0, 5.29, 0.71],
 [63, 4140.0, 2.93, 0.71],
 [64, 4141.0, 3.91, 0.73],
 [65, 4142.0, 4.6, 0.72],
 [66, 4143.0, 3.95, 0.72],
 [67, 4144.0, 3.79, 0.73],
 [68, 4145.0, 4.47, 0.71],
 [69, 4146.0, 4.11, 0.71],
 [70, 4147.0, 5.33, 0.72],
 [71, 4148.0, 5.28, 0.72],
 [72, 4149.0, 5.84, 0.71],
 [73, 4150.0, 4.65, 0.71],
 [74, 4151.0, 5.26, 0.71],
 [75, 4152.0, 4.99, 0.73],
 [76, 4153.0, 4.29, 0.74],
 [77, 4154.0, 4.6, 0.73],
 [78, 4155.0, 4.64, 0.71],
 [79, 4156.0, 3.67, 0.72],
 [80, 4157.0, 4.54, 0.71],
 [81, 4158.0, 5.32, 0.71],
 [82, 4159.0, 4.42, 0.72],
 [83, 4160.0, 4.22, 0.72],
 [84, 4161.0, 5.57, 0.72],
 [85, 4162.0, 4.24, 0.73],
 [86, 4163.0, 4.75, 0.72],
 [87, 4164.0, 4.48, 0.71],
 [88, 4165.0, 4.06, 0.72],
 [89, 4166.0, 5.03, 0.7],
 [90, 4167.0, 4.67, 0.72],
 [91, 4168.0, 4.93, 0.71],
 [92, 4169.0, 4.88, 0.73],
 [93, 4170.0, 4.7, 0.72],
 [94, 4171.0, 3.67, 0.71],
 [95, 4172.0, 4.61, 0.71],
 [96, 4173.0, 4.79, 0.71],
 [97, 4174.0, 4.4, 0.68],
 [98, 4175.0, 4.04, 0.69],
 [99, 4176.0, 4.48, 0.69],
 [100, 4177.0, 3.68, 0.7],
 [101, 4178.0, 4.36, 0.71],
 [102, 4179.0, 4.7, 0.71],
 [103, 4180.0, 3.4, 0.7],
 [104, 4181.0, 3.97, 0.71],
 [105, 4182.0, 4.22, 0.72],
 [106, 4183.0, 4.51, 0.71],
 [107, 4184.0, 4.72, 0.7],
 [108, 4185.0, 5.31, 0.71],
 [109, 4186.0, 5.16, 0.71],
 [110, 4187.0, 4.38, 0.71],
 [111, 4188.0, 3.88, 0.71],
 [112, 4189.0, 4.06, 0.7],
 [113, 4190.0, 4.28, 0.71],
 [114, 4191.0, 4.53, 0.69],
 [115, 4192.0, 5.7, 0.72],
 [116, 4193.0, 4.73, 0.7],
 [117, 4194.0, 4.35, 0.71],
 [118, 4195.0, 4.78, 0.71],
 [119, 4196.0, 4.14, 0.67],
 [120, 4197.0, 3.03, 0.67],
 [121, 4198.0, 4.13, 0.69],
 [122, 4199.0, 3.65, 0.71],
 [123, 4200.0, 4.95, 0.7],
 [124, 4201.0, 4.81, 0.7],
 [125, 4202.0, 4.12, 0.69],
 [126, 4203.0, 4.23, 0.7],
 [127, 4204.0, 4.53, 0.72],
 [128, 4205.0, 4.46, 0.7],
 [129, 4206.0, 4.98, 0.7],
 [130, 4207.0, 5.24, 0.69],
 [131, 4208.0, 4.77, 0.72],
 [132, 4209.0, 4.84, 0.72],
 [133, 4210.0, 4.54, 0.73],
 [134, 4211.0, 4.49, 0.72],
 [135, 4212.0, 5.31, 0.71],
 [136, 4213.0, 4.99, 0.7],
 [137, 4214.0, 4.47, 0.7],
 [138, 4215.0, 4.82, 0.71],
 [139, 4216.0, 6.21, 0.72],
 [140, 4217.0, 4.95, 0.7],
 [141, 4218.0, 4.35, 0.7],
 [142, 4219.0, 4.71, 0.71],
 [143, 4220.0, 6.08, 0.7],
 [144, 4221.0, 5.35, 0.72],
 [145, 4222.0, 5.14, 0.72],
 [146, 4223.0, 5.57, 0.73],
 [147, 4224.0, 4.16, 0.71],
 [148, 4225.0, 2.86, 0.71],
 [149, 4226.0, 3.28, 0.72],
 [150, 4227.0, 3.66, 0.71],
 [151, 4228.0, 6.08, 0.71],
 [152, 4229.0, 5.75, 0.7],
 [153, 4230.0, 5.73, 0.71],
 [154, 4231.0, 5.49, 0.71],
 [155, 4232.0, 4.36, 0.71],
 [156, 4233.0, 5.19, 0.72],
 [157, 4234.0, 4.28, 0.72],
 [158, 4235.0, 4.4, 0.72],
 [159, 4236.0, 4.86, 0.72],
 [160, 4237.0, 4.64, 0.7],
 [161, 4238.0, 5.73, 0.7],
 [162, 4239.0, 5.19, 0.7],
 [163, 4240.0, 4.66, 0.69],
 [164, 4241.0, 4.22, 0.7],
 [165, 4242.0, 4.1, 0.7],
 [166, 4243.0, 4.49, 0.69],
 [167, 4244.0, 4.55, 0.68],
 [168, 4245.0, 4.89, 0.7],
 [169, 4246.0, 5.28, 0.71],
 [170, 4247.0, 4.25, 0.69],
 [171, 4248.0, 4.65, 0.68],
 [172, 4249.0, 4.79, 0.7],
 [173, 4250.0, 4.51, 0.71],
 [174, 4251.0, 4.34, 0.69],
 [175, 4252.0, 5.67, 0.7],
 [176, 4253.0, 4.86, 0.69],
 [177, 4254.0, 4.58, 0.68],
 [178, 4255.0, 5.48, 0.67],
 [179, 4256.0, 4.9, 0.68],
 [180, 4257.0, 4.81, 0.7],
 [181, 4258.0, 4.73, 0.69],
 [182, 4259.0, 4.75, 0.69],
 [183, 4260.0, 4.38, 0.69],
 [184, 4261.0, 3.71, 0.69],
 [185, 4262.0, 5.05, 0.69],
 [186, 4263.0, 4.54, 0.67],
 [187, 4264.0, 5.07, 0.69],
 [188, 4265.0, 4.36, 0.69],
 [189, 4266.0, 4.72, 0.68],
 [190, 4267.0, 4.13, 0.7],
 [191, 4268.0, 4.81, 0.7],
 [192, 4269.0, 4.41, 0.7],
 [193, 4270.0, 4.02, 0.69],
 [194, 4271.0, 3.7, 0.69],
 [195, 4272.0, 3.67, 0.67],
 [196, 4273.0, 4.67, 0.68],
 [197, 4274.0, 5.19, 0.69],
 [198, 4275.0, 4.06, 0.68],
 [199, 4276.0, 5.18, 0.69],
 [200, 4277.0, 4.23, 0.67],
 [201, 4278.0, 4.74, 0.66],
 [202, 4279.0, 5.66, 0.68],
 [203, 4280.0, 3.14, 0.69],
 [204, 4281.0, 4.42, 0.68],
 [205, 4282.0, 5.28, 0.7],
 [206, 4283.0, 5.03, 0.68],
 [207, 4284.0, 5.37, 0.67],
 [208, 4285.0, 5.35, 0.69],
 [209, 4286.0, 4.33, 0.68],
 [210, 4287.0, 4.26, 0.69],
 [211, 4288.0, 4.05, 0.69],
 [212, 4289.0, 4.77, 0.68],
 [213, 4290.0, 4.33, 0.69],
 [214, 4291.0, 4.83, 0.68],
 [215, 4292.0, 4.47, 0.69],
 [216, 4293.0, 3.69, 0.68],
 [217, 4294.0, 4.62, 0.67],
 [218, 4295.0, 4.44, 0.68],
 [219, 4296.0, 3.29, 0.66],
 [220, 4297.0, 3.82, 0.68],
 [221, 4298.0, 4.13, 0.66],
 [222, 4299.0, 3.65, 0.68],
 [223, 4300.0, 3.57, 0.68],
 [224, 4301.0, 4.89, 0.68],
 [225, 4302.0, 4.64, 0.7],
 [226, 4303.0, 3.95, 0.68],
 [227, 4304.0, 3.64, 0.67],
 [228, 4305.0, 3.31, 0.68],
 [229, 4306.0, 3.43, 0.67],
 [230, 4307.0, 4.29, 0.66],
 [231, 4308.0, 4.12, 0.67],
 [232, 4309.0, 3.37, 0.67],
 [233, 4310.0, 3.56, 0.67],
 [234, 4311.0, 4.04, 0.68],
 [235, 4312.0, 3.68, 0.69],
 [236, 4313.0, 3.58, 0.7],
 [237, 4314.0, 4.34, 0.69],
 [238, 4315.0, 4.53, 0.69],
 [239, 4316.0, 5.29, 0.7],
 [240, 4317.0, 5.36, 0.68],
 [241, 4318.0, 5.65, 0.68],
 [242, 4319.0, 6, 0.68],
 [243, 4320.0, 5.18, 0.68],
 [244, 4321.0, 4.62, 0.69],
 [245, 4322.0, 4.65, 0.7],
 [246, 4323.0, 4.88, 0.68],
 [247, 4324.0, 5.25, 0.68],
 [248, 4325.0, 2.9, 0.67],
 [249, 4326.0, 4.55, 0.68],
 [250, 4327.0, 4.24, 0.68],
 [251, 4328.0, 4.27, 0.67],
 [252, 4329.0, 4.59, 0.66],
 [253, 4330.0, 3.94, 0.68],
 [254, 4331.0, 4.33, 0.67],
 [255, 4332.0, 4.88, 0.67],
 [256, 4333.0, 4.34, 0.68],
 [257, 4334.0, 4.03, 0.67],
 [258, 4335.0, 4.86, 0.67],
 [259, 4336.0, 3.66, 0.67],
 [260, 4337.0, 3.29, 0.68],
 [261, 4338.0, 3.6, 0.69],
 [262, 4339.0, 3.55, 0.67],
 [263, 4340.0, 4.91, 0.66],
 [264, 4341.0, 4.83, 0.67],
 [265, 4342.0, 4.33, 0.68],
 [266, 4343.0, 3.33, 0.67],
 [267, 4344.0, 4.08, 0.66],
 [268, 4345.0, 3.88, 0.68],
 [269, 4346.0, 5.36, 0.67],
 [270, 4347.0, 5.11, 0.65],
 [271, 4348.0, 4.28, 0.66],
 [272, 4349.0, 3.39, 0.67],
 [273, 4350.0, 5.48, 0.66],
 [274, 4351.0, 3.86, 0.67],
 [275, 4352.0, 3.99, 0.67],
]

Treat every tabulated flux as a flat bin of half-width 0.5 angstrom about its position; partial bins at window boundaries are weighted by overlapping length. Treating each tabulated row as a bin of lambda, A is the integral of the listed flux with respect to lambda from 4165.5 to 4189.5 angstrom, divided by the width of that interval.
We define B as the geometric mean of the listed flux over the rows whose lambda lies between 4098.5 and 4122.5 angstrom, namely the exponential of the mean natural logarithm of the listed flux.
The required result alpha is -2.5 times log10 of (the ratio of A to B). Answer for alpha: -0.15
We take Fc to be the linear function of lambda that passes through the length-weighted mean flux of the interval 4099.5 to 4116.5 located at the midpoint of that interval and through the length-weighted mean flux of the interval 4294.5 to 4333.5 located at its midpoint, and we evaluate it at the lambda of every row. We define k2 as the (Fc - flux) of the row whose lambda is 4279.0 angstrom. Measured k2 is -1.5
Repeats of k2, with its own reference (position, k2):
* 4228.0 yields -2.0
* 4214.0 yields -0.5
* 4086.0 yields -1.9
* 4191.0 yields -0.6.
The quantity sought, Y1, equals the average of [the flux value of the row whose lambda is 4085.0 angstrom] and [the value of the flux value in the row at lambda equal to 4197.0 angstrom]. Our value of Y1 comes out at 3.78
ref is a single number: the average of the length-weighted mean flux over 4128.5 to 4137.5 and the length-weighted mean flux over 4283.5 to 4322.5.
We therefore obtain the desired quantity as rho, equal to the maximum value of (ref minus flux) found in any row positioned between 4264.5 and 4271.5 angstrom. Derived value 0.81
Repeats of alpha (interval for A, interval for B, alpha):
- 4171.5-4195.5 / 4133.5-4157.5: 0.00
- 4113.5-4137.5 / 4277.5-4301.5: -0.04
